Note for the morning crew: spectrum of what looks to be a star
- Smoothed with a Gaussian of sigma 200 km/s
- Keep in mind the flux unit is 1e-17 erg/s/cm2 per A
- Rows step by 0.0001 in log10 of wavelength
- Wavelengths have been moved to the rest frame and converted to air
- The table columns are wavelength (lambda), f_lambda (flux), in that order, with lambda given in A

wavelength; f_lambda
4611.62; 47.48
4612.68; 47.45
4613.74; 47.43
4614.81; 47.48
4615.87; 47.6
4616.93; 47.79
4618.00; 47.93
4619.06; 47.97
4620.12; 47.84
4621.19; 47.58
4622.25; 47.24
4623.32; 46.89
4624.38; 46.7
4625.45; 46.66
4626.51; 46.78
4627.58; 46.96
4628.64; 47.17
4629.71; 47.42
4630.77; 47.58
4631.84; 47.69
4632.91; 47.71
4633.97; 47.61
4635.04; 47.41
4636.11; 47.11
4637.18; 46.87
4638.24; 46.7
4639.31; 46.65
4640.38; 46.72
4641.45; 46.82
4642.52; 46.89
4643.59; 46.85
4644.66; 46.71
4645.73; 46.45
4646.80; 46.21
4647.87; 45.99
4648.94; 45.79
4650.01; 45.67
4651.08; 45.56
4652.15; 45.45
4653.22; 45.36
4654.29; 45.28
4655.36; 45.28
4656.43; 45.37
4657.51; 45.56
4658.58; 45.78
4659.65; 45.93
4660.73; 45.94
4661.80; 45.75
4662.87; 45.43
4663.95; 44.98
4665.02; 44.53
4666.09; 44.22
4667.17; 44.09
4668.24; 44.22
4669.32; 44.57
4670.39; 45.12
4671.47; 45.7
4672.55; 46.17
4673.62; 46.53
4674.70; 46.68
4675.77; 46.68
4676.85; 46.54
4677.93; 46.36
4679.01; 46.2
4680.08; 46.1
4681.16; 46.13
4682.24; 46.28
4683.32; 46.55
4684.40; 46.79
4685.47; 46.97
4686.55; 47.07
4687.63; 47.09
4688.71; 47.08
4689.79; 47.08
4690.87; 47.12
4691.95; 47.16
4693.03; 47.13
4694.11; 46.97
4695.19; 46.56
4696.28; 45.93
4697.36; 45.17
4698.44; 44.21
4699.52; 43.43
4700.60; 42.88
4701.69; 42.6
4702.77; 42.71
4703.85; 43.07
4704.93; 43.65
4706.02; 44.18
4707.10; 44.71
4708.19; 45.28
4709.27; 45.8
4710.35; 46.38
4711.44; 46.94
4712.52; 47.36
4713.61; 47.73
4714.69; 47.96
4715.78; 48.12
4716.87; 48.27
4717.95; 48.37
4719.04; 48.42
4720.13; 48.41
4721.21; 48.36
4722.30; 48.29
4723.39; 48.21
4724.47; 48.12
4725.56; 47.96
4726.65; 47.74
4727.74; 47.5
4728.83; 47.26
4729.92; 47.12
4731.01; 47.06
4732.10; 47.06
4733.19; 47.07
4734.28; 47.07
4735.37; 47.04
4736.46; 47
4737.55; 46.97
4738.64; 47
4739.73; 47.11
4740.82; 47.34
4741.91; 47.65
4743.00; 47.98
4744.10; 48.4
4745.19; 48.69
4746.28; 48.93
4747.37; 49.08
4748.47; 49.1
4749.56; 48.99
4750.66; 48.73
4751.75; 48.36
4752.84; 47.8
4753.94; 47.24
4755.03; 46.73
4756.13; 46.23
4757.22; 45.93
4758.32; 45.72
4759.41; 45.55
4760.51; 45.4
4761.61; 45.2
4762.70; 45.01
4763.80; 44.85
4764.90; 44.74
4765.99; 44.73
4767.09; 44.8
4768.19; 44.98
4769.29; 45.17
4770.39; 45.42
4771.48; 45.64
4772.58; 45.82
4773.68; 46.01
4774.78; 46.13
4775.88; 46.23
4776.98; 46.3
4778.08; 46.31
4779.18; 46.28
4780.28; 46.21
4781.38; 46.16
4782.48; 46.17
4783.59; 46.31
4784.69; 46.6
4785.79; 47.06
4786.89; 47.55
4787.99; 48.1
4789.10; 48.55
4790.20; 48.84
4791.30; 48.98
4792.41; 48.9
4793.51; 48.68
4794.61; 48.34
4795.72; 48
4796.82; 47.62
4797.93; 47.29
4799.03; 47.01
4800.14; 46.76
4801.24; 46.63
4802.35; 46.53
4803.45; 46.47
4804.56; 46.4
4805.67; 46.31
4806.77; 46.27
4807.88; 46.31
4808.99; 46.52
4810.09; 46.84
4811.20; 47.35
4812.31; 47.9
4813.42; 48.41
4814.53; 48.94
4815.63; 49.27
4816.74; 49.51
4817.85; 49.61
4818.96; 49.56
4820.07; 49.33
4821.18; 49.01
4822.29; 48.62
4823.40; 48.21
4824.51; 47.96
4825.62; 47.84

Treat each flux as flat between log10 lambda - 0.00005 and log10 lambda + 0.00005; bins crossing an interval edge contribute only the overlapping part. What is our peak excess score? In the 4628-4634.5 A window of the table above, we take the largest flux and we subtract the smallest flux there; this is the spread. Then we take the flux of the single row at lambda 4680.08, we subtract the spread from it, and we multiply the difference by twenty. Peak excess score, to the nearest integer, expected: 911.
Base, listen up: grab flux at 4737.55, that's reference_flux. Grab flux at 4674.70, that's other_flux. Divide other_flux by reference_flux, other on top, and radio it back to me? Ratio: 0.99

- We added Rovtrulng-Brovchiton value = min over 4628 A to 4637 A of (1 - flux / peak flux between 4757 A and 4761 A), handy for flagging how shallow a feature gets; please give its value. -0.039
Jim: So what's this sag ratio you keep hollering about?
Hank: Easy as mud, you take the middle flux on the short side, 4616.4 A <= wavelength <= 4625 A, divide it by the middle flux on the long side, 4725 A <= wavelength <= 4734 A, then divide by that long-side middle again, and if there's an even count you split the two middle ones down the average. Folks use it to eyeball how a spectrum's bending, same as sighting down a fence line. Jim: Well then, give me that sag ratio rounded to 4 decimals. 0.0214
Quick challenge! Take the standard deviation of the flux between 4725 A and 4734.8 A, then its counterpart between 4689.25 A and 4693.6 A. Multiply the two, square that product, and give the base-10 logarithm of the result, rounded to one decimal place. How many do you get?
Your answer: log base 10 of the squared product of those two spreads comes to -4.1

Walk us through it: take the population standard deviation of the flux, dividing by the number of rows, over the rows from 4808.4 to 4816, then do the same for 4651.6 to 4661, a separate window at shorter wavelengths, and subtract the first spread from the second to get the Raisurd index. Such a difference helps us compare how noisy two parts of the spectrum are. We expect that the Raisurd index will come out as -0.71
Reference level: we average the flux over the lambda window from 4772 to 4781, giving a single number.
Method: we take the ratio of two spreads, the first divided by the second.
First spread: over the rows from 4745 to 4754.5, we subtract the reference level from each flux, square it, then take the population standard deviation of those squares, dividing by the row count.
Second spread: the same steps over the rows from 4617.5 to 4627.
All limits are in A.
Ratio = 2.1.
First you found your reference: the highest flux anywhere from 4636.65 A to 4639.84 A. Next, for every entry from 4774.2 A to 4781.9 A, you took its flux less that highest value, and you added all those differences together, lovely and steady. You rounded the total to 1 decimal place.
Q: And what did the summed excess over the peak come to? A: -4.5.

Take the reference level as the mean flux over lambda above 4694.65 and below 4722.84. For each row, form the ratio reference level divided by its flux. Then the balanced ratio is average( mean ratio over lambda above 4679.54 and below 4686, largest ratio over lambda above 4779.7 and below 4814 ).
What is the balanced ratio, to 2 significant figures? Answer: 0.99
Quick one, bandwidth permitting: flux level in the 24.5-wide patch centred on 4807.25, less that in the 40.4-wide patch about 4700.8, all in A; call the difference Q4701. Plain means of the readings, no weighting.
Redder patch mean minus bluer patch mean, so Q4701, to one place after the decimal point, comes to 1.4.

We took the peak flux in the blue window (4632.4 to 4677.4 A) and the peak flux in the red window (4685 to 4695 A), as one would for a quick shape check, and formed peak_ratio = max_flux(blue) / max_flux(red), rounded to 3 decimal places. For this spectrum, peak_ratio 1.012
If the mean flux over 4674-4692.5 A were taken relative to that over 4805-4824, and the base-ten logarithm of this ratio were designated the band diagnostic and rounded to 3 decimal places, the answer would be -0.013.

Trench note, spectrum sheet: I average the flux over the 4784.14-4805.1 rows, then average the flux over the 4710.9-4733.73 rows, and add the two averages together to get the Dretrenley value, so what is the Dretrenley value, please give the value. 95.4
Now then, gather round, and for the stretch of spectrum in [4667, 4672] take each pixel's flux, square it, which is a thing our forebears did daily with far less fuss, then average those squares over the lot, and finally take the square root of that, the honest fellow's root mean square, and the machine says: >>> 45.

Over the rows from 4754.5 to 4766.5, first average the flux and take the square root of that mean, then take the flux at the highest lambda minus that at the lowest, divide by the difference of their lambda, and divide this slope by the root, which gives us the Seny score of -0.03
